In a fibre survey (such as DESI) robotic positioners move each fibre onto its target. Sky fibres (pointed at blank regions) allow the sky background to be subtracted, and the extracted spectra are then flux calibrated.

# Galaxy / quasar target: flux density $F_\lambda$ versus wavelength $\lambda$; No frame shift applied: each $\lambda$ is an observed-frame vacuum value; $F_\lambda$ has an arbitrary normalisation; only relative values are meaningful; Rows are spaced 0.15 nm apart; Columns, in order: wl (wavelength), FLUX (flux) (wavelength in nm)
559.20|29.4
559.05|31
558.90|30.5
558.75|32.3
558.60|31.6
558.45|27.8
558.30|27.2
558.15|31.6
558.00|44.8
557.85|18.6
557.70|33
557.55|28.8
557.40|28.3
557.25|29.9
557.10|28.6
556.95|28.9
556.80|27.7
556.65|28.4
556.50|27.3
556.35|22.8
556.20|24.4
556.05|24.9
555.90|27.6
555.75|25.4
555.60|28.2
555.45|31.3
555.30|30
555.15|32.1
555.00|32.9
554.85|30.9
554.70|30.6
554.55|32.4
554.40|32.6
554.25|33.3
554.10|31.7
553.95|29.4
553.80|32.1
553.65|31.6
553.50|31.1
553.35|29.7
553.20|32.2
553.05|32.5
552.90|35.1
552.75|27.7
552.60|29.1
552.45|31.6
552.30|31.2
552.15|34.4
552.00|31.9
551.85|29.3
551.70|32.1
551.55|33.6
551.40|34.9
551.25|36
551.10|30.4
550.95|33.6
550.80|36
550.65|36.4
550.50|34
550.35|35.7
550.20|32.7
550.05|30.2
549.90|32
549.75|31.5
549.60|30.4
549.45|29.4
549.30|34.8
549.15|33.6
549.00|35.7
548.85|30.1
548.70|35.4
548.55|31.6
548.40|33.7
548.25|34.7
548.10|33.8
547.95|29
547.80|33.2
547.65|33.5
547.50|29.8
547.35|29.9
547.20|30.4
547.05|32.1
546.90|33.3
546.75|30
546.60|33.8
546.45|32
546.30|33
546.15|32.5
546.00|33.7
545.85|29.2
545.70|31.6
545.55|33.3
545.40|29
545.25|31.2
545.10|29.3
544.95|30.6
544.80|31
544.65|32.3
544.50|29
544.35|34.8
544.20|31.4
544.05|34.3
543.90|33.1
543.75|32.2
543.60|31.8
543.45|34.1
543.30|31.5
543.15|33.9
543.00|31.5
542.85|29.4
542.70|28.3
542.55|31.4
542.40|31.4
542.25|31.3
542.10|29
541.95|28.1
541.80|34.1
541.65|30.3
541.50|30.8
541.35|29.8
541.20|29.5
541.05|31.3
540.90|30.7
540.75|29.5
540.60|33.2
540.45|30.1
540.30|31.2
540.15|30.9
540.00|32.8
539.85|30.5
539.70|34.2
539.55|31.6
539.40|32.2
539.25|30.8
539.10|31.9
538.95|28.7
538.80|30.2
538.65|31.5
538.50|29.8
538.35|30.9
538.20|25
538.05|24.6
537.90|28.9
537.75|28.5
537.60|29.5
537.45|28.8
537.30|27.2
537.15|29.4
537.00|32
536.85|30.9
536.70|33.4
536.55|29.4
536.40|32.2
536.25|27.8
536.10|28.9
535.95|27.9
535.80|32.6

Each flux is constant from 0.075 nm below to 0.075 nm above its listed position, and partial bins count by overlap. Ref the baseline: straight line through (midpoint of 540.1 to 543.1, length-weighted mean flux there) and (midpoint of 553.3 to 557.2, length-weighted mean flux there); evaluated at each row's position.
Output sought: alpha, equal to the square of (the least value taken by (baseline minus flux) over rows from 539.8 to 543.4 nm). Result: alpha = 12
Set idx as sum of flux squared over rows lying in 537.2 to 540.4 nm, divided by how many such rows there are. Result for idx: 904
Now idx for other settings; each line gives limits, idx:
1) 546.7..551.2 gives 1065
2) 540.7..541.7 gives 917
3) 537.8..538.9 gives 830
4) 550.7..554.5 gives 1036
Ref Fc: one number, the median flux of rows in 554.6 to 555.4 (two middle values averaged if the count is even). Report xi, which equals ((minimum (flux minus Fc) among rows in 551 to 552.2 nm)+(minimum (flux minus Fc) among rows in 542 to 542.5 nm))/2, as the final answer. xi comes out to -2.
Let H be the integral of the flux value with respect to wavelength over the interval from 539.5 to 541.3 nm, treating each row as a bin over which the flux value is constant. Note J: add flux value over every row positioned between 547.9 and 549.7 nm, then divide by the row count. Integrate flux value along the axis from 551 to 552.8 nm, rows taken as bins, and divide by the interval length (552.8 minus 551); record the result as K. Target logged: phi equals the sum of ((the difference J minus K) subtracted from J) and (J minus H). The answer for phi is 8.3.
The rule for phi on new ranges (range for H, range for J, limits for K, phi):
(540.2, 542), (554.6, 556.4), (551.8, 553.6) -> 4.4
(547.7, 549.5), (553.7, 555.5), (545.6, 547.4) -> 4.1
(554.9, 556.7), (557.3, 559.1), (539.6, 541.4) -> 11.3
